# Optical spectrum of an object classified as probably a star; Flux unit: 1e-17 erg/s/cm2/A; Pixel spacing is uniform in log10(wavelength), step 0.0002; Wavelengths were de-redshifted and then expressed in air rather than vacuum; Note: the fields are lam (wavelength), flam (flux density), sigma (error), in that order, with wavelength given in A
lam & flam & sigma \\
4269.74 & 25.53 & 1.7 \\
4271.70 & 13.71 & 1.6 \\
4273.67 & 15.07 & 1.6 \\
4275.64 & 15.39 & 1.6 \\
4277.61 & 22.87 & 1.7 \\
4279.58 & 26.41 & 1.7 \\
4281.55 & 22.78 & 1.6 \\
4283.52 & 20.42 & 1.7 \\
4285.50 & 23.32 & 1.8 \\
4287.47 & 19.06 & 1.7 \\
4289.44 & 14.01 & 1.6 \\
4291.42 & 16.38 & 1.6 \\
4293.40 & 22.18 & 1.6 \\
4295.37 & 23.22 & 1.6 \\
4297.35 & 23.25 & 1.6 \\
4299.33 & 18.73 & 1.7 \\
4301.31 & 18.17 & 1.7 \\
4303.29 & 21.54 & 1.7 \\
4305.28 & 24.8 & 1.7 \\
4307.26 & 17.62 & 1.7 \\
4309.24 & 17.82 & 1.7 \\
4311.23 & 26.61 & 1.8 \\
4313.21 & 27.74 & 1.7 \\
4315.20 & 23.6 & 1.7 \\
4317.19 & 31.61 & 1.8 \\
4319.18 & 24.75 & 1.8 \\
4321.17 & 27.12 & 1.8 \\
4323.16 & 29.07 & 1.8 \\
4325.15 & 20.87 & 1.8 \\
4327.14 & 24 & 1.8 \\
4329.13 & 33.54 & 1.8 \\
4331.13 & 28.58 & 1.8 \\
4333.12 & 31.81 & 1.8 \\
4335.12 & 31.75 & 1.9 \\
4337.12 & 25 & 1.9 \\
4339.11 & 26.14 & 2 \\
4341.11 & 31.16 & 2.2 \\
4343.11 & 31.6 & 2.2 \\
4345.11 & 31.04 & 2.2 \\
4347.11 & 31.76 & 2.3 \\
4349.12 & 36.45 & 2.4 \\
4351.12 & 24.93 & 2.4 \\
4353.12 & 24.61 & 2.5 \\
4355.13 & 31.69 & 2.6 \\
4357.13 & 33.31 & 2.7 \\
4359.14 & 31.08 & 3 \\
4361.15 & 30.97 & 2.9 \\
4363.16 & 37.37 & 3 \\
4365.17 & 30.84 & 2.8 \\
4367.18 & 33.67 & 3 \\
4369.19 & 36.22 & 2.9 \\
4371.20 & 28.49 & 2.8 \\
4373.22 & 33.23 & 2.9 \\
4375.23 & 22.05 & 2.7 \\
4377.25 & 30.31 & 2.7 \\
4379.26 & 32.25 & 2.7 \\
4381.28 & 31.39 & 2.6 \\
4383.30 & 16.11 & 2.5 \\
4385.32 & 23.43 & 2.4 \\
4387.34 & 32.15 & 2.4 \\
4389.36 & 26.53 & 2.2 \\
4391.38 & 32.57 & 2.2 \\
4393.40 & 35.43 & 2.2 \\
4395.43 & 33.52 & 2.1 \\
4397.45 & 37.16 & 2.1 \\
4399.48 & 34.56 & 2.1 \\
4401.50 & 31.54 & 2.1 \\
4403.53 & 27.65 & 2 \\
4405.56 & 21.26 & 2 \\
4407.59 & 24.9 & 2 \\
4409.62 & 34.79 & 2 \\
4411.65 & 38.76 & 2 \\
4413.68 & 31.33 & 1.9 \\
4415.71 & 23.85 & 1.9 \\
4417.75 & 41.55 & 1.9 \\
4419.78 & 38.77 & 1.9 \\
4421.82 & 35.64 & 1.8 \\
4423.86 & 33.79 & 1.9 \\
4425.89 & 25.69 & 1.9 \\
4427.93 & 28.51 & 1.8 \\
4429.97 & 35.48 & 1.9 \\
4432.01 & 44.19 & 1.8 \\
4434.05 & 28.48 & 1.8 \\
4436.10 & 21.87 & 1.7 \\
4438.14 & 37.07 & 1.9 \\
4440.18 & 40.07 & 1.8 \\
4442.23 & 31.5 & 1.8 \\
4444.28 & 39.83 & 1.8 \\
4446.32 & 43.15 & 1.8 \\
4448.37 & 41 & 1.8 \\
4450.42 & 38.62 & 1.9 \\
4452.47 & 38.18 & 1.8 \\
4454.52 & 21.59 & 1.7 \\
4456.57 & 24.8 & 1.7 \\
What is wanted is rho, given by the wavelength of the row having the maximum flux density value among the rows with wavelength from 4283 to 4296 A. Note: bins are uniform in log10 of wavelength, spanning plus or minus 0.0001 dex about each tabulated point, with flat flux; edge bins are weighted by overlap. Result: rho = 4285.50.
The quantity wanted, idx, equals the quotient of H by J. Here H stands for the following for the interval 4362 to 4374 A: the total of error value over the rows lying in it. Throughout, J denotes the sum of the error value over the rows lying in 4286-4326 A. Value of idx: 0.51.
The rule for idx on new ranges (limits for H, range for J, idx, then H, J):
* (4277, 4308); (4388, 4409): 1.27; 26.7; 21.0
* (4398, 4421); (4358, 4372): 1.07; 21.8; 20.4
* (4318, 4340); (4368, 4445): 0.25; 20.2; 81.1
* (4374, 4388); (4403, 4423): 0.93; 18.0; 19.4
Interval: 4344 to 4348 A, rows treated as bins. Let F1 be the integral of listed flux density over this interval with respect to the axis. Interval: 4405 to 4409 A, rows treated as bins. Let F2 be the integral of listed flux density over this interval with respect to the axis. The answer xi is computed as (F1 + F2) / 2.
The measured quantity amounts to 112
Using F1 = 126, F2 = 98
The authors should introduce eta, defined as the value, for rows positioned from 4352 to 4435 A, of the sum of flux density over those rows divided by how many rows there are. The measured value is 31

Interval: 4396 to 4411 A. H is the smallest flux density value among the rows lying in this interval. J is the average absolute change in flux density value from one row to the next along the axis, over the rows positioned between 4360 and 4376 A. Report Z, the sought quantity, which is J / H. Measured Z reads 0.3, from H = 21.26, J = 6.0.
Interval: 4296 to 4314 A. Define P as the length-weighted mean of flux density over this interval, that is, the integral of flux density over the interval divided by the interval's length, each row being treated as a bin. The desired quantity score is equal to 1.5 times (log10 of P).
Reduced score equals 2.01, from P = 22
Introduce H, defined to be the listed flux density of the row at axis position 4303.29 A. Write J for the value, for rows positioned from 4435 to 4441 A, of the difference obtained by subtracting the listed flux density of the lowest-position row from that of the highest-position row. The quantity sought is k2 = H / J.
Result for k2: 1.2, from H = 21.54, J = 18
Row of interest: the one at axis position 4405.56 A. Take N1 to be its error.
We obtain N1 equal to 2.0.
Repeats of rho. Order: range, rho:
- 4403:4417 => 4411.65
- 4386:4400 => 4397.45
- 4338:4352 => 4349.12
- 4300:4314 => 4313.21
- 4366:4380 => 4369.19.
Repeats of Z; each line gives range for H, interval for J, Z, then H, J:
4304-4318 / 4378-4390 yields 0.4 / 17.62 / 7.6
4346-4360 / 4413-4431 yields 0.3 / 24.61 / 6.4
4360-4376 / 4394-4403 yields 0.1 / 22.05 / 3.1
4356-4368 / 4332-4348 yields 0.1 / 30.84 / 2.1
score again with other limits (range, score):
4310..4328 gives 2.12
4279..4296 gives 1.97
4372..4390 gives 2.16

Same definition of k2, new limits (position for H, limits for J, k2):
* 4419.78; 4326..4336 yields 5.0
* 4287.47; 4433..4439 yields 2.2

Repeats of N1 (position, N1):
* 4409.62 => 2.0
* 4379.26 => 2.7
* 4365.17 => 2.8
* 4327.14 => 1.8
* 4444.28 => 1.8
